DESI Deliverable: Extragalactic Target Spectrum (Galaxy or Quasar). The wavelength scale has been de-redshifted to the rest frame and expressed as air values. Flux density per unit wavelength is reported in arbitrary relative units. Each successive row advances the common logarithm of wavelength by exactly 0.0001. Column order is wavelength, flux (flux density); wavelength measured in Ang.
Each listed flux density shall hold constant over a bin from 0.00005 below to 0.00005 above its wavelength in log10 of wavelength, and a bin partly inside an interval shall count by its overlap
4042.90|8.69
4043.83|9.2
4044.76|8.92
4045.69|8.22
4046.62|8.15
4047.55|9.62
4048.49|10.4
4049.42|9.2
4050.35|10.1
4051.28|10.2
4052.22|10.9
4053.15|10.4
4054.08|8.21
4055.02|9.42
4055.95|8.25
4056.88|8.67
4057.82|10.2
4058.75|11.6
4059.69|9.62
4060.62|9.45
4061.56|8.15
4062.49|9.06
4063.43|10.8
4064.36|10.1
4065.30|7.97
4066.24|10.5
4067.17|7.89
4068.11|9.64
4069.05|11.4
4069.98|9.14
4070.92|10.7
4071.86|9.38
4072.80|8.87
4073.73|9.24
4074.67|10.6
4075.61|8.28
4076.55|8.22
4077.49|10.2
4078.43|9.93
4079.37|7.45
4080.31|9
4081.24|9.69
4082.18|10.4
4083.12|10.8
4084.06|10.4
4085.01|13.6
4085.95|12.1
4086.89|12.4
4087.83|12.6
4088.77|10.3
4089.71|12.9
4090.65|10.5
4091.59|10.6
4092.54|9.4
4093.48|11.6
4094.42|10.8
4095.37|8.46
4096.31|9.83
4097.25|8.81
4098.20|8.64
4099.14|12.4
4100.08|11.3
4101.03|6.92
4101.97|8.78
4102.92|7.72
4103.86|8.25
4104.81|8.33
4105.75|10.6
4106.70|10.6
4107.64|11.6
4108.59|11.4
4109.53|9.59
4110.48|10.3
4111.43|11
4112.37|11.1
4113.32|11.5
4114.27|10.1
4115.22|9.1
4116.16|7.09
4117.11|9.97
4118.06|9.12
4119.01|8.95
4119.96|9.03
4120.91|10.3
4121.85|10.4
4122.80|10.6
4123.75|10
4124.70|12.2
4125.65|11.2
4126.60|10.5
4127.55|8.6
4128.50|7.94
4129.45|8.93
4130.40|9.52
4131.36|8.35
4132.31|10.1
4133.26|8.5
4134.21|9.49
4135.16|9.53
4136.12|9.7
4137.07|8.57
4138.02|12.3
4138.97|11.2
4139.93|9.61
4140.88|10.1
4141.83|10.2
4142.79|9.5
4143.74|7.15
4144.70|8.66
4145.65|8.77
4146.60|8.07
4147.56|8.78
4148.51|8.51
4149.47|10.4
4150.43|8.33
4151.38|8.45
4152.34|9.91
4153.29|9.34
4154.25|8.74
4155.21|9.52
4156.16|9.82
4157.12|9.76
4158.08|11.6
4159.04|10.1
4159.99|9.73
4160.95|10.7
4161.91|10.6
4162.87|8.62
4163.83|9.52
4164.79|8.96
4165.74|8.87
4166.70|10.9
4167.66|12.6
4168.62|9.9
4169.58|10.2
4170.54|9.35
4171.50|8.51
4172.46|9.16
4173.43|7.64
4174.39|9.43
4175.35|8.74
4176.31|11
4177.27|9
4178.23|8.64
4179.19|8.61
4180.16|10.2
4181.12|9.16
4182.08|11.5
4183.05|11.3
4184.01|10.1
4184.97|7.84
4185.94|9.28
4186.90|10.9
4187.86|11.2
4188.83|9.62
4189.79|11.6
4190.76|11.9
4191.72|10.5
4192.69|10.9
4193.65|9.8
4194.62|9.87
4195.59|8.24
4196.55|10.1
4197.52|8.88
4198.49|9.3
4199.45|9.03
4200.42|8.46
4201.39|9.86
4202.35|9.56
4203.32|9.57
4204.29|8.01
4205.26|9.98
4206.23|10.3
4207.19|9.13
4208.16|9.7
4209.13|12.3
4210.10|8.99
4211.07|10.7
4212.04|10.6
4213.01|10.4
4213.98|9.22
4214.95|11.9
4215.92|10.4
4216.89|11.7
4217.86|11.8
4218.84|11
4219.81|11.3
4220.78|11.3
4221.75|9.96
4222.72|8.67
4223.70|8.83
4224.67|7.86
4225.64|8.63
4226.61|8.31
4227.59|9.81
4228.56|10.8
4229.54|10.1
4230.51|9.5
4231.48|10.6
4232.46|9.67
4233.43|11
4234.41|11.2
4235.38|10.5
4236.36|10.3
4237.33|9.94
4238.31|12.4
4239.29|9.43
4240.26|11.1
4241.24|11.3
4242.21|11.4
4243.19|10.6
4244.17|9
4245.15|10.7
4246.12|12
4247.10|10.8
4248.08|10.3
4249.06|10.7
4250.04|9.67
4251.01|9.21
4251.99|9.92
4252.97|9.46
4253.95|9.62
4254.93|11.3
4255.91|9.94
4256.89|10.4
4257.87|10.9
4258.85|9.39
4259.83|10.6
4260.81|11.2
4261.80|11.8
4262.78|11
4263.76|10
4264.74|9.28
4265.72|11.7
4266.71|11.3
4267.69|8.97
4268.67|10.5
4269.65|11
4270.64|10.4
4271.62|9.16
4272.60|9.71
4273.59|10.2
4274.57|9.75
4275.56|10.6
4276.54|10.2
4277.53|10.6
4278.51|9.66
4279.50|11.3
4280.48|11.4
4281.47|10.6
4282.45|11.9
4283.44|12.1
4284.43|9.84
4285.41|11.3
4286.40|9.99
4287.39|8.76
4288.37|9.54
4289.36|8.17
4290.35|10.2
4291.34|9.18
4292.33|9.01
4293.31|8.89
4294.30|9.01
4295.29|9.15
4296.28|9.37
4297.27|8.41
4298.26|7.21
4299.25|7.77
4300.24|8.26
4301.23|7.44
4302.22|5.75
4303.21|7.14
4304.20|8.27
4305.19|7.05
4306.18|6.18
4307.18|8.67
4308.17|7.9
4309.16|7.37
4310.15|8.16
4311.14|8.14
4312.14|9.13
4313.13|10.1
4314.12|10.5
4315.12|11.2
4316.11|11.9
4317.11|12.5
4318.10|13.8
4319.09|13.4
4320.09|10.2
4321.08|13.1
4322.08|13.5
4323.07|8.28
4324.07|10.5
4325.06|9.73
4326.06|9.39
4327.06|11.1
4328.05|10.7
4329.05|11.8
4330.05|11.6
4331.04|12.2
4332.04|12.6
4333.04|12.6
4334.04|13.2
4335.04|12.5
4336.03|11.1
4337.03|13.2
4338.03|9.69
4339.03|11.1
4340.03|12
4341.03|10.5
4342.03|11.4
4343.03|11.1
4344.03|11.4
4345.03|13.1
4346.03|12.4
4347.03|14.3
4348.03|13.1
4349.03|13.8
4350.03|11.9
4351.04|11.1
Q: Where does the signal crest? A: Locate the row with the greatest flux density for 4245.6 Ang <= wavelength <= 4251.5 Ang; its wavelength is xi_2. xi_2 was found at 4246.12 Ang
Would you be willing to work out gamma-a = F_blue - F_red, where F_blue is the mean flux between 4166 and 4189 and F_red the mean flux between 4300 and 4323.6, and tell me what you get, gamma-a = 0.3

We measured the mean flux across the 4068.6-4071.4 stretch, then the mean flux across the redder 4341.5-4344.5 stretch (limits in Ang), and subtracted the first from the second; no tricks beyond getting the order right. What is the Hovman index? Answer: 0.9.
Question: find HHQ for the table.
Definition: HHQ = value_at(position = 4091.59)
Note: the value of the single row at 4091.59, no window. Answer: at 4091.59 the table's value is 10.6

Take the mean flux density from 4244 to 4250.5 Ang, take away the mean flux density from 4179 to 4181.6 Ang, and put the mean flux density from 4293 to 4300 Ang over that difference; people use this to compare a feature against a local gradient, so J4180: 8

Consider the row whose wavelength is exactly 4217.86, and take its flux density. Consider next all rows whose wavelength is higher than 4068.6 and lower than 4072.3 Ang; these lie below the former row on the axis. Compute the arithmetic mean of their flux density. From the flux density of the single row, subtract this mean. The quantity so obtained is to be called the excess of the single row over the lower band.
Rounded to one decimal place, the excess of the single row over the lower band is 1.6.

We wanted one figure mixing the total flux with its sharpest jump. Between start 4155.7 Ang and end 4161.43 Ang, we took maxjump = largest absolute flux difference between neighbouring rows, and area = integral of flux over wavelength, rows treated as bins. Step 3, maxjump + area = 61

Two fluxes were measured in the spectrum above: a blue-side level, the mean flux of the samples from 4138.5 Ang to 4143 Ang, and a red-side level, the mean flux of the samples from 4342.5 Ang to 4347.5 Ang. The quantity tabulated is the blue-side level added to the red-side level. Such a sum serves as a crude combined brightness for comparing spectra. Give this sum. 22.6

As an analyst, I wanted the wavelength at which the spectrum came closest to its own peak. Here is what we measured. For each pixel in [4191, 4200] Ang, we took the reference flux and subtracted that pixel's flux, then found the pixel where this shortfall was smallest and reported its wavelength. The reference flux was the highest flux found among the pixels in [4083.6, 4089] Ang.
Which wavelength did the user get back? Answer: 4192.69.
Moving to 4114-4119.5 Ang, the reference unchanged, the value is 4114.27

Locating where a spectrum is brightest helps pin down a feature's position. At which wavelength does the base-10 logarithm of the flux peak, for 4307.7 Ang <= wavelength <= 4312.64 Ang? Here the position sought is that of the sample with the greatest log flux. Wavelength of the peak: 4312.14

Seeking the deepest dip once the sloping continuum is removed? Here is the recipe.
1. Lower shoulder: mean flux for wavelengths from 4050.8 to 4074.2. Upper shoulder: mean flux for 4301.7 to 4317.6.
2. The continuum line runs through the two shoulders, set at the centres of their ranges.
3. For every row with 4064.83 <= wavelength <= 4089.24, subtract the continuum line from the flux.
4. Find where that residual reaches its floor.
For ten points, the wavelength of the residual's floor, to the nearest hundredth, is 4079.37 Ang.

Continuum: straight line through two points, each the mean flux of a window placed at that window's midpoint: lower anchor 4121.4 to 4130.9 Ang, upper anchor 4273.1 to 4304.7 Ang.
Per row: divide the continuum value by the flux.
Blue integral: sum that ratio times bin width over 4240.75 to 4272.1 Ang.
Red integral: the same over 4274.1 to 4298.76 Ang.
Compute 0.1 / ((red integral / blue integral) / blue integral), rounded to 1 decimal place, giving 3.5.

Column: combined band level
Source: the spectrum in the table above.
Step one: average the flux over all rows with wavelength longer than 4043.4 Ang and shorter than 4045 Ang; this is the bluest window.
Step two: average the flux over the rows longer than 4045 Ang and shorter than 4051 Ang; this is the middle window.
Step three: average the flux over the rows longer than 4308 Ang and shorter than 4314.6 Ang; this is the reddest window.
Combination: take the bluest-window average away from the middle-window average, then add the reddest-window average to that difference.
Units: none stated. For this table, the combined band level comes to 9.0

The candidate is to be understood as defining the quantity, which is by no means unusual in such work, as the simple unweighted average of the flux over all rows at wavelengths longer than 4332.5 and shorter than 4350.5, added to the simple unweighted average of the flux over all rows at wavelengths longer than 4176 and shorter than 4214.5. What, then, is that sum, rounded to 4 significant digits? 22.01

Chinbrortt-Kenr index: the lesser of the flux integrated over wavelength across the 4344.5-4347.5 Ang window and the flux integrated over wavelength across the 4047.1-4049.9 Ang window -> 27.2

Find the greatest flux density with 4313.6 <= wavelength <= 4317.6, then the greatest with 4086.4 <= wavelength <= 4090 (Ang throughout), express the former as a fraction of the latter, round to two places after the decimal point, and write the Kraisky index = 0.97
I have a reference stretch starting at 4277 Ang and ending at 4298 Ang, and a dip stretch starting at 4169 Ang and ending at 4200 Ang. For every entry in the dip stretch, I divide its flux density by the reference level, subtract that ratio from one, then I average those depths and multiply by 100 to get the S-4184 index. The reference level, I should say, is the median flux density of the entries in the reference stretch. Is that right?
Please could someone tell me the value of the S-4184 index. -1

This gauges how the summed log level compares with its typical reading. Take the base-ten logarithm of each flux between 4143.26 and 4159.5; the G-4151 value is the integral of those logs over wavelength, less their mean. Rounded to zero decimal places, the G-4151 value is 15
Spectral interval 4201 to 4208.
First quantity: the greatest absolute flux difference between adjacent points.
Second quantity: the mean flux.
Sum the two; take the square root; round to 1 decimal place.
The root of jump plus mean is 3.4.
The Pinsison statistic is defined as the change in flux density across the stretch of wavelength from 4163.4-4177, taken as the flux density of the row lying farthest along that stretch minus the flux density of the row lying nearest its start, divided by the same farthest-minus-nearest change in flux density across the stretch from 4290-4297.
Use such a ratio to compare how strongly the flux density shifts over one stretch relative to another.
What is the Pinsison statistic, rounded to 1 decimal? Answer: -1.8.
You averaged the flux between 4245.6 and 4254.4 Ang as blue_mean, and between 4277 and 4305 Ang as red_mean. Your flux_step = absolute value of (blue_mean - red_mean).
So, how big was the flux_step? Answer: 0.9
